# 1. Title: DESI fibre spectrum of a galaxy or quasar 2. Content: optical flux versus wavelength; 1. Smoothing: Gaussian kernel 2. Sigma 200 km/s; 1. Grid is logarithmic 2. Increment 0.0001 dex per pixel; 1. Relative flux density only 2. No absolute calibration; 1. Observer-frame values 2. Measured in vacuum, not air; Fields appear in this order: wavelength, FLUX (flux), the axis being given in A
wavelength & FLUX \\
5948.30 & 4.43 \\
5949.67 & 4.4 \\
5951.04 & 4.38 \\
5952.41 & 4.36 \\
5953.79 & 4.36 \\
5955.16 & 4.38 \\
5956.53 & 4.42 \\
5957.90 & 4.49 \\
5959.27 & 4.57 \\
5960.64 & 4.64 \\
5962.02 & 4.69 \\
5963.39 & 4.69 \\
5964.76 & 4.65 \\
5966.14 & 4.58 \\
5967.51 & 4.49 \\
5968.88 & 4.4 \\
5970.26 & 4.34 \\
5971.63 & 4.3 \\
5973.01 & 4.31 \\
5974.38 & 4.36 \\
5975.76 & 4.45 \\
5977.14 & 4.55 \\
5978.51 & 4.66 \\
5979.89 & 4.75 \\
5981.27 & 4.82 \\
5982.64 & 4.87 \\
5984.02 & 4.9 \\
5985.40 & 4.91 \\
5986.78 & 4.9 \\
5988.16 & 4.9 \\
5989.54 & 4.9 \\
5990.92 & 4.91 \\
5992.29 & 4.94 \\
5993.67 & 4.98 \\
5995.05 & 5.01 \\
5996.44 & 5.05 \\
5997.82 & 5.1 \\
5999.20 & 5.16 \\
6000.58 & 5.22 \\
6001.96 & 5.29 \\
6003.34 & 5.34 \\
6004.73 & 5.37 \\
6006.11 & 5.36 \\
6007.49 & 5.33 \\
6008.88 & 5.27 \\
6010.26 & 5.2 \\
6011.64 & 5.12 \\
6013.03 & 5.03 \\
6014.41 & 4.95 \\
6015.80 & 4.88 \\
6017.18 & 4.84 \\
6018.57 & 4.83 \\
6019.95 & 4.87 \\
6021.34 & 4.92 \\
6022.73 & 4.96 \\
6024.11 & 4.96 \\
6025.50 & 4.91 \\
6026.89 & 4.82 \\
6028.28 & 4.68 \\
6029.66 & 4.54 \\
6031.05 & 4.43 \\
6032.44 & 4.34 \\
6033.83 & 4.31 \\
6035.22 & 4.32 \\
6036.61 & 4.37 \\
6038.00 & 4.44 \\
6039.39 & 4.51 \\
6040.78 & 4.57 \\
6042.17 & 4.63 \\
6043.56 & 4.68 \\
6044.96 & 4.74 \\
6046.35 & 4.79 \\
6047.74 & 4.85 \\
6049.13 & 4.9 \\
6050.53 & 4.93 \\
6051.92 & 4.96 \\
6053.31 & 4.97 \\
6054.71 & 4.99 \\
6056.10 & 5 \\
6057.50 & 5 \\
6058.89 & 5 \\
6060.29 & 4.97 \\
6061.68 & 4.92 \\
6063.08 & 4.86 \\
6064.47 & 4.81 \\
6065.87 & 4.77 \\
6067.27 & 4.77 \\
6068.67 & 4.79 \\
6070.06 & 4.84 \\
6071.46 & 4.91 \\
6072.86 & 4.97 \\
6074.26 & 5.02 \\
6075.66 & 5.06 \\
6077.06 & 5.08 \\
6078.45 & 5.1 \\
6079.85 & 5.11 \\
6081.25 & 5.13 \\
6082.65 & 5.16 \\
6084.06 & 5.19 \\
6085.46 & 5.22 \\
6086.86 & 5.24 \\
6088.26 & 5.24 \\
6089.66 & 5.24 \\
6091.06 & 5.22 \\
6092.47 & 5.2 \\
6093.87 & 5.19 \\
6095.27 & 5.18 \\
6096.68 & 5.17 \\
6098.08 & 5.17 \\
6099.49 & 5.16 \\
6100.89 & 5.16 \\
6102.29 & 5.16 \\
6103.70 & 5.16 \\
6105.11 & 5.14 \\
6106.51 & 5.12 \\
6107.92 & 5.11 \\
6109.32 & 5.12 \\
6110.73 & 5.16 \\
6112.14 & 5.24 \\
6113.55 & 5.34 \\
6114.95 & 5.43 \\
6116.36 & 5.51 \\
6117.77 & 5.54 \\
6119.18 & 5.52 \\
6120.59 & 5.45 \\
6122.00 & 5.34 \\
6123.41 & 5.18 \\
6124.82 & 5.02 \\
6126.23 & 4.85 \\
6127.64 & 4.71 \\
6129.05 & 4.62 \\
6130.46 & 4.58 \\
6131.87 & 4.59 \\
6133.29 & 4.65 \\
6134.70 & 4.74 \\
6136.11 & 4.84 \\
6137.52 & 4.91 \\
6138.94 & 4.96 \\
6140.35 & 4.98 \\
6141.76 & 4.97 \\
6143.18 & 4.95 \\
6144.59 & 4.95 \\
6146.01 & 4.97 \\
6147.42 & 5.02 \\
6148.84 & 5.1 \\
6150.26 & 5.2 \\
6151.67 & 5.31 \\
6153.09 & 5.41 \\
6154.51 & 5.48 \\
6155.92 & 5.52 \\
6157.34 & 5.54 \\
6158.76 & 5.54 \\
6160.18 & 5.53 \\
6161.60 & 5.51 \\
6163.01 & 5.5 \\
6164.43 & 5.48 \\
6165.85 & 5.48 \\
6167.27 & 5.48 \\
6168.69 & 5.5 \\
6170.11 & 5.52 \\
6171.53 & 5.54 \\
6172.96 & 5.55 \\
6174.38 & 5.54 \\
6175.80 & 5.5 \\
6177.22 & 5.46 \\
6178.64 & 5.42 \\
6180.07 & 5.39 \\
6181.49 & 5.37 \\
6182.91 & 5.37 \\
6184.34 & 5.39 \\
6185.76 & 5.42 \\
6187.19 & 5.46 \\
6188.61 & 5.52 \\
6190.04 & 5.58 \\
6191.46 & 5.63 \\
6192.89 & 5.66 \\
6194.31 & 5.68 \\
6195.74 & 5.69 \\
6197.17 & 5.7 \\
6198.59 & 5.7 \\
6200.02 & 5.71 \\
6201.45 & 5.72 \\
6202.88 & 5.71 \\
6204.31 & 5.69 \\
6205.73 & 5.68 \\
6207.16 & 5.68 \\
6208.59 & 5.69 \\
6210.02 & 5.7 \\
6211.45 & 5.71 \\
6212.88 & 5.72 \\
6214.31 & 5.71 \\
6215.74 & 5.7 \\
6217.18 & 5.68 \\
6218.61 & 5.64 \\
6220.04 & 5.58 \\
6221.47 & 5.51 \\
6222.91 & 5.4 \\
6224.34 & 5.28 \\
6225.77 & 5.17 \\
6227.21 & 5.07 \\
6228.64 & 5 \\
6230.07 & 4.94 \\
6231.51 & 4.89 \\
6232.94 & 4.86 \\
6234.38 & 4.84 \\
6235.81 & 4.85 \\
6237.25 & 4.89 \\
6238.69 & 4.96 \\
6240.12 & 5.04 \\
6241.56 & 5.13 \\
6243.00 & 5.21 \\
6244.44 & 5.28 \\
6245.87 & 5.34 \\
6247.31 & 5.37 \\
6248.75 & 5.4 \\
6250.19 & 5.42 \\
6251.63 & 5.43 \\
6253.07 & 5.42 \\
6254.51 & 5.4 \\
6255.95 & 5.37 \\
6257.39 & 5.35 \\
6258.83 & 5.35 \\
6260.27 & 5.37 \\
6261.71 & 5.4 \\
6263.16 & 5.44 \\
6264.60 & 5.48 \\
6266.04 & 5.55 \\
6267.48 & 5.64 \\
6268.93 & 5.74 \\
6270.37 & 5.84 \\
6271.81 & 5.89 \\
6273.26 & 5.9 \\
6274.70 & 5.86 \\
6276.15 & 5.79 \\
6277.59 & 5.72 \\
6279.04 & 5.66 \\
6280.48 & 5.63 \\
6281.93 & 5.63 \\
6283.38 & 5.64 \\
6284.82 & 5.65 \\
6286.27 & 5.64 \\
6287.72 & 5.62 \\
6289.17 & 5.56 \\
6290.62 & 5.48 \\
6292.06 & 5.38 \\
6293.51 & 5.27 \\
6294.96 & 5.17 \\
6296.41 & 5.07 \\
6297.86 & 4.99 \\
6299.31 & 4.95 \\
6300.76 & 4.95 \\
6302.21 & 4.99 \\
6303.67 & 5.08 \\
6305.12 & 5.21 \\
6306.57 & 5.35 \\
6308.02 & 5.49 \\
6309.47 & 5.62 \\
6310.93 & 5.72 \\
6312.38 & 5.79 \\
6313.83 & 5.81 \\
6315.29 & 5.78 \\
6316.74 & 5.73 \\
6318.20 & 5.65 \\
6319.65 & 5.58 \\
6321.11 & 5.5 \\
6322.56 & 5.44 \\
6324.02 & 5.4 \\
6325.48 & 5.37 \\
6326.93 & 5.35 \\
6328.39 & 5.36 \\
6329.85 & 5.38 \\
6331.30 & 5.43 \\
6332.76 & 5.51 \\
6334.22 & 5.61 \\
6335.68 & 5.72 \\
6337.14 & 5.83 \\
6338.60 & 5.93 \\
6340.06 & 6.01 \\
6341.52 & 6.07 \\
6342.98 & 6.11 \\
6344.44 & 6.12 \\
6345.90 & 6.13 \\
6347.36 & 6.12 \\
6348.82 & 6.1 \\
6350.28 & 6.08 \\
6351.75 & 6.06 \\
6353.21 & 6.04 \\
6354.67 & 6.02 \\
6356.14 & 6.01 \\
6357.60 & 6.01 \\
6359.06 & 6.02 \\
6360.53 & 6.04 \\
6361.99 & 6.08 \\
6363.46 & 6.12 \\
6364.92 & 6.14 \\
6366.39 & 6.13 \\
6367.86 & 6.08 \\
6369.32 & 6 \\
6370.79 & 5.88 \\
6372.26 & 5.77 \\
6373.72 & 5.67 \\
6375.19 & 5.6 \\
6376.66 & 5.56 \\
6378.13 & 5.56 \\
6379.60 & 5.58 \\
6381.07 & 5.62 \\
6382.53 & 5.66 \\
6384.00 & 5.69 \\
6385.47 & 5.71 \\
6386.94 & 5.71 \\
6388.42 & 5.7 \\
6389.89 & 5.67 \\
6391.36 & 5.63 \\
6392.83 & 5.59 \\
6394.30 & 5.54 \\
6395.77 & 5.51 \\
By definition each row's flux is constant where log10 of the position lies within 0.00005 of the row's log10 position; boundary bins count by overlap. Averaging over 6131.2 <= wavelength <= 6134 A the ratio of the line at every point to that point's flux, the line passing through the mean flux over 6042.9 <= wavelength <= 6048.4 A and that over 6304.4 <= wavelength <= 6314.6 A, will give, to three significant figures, 1.09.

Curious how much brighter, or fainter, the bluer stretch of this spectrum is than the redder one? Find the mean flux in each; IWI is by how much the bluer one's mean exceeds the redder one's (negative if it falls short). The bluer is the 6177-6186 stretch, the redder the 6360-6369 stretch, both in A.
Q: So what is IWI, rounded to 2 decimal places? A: -0.70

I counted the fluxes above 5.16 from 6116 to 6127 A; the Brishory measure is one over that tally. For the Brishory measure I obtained 0.17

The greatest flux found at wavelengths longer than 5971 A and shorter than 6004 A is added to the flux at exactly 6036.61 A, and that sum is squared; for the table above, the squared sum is 94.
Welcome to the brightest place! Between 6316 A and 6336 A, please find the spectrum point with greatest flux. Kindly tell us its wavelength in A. 6316.74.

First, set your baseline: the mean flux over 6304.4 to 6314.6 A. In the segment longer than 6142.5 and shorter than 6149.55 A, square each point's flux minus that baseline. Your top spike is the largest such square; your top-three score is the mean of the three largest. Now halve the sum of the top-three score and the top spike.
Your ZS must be 0.4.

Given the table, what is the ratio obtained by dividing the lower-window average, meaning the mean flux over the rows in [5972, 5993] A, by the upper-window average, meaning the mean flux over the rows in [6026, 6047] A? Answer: 1.04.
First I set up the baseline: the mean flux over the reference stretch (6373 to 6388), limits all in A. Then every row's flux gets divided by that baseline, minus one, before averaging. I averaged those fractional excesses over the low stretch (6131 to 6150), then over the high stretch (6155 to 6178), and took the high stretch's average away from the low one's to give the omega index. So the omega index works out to -0.11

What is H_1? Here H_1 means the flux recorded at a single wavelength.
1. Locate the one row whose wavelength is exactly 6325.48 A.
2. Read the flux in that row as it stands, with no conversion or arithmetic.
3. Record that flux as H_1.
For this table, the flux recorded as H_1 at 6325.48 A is 5.37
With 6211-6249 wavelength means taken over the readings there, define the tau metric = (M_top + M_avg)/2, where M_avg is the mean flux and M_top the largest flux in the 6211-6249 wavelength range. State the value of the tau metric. 5.5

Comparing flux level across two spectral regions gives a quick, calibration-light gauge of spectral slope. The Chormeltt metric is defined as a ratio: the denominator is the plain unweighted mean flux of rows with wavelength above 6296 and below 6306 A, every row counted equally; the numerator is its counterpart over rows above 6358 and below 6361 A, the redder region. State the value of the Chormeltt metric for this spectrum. 1.20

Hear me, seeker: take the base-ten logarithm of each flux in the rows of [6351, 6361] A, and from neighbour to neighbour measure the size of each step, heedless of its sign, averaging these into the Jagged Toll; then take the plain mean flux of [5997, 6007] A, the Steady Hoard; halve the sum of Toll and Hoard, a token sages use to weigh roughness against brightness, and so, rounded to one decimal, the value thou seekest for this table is 2.6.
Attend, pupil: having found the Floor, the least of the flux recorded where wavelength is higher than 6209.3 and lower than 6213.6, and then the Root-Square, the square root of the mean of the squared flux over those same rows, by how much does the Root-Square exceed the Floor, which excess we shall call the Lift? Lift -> 0.010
